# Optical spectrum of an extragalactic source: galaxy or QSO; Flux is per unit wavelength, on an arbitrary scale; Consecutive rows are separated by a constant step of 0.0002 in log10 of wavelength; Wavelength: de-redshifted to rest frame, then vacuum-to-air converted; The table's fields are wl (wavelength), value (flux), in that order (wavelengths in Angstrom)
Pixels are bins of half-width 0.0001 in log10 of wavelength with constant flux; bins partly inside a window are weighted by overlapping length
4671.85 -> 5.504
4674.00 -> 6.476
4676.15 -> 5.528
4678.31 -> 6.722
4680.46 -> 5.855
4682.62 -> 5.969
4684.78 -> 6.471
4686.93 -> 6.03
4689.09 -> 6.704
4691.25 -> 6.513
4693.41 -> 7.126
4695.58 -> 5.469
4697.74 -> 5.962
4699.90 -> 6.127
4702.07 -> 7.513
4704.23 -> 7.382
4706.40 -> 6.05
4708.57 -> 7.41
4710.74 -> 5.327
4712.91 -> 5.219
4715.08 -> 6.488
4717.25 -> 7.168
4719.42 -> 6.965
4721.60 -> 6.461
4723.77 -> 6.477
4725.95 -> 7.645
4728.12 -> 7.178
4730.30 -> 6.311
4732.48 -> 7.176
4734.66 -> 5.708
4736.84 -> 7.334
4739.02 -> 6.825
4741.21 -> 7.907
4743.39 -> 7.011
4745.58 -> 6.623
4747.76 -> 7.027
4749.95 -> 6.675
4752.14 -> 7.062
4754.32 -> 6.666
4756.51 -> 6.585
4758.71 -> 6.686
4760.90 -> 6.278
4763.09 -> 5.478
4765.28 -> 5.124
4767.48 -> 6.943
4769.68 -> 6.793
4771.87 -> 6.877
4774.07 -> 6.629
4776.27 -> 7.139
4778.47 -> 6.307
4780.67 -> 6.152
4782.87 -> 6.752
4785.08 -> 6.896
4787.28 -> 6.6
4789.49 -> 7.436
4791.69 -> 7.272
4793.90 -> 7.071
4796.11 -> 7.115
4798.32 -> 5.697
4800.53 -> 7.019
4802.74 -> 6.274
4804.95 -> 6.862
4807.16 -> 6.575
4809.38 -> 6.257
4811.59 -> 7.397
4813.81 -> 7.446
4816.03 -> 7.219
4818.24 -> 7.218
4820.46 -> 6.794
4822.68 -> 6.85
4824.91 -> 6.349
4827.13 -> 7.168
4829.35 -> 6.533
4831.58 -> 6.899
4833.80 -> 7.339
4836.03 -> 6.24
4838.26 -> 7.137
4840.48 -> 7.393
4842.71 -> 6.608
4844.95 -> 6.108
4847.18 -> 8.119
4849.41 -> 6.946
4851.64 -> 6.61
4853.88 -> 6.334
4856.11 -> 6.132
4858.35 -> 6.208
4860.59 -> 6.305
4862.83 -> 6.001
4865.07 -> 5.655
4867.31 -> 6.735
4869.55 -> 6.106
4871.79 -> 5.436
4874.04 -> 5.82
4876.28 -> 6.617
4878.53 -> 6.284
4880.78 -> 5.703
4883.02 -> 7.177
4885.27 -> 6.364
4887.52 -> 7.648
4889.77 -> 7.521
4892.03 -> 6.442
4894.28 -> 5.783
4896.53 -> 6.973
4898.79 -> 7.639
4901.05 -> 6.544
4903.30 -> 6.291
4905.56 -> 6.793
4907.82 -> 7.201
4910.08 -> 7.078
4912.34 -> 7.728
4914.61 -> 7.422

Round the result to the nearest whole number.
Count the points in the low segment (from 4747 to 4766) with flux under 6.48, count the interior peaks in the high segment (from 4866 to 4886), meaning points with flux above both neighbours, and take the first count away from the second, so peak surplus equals -1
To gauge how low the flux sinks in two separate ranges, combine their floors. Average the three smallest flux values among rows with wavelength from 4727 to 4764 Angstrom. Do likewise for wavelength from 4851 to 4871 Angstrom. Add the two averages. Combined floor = 11.7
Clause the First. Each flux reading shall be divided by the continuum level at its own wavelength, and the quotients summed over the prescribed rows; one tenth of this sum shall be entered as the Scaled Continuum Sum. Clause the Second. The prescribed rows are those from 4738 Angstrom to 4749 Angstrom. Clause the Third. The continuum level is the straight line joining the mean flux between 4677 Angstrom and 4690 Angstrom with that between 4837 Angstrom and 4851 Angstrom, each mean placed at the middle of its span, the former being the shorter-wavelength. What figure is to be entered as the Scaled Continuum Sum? 0.54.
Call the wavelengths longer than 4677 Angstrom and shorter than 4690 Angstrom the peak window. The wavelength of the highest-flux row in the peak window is 4678.31 Angstrom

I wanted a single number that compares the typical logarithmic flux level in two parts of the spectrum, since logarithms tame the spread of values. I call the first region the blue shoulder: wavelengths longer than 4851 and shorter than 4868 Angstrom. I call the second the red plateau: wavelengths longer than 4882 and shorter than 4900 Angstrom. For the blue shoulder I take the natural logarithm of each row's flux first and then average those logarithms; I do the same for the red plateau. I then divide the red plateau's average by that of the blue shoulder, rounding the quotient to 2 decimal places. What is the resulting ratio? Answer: 1.06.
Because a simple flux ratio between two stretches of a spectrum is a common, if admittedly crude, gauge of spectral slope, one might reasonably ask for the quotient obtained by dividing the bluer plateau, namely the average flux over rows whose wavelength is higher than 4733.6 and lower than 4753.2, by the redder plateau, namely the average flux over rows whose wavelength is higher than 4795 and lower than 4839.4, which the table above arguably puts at 1.01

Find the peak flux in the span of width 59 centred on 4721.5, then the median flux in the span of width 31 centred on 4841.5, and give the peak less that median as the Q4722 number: 1.15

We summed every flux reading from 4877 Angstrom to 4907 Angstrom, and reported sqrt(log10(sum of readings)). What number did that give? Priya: 1.39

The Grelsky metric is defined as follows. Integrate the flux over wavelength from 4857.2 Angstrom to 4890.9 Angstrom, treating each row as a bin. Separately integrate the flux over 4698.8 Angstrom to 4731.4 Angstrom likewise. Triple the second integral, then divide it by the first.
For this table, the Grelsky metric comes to 3.03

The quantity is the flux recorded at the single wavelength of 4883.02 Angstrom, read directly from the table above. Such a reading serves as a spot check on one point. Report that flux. 7.177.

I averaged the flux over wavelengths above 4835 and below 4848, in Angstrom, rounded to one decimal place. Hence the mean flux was 6.9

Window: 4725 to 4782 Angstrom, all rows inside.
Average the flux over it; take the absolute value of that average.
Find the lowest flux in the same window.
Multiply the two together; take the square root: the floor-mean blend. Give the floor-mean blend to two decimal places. 5.86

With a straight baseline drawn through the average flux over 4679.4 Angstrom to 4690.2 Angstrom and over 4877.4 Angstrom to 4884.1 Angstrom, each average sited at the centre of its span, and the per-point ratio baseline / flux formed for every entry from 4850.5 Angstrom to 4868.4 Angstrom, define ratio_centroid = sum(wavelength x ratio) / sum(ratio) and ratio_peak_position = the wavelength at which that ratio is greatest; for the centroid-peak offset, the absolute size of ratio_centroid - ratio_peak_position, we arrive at 5.5 Angstrom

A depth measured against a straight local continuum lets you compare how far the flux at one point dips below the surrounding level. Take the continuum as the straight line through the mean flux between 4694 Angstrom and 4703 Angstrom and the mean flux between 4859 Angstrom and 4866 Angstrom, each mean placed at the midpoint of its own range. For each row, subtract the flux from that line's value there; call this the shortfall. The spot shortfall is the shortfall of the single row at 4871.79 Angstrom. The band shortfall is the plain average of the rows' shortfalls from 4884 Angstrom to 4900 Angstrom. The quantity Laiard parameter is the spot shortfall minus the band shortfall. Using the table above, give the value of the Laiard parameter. 1.5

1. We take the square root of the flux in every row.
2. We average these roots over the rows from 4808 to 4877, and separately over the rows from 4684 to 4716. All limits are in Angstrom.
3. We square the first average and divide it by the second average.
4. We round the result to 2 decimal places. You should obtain 2.63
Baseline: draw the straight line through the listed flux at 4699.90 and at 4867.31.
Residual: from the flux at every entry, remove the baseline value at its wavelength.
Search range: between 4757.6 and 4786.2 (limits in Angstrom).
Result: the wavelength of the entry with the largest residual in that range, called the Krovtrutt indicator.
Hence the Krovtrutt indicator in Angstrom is 4776.27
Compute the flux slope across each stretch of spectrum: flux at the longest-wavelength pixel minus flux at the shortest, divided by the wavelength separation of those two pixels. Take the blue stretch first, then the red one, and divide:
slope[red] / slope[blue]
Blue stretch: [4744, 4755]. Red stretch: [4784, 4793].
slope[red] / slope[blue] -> 11.6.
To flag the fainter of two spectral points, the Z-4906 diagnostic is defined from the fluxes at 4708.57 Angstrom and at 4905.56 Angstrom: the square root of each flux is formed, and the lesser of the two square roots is 2.61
